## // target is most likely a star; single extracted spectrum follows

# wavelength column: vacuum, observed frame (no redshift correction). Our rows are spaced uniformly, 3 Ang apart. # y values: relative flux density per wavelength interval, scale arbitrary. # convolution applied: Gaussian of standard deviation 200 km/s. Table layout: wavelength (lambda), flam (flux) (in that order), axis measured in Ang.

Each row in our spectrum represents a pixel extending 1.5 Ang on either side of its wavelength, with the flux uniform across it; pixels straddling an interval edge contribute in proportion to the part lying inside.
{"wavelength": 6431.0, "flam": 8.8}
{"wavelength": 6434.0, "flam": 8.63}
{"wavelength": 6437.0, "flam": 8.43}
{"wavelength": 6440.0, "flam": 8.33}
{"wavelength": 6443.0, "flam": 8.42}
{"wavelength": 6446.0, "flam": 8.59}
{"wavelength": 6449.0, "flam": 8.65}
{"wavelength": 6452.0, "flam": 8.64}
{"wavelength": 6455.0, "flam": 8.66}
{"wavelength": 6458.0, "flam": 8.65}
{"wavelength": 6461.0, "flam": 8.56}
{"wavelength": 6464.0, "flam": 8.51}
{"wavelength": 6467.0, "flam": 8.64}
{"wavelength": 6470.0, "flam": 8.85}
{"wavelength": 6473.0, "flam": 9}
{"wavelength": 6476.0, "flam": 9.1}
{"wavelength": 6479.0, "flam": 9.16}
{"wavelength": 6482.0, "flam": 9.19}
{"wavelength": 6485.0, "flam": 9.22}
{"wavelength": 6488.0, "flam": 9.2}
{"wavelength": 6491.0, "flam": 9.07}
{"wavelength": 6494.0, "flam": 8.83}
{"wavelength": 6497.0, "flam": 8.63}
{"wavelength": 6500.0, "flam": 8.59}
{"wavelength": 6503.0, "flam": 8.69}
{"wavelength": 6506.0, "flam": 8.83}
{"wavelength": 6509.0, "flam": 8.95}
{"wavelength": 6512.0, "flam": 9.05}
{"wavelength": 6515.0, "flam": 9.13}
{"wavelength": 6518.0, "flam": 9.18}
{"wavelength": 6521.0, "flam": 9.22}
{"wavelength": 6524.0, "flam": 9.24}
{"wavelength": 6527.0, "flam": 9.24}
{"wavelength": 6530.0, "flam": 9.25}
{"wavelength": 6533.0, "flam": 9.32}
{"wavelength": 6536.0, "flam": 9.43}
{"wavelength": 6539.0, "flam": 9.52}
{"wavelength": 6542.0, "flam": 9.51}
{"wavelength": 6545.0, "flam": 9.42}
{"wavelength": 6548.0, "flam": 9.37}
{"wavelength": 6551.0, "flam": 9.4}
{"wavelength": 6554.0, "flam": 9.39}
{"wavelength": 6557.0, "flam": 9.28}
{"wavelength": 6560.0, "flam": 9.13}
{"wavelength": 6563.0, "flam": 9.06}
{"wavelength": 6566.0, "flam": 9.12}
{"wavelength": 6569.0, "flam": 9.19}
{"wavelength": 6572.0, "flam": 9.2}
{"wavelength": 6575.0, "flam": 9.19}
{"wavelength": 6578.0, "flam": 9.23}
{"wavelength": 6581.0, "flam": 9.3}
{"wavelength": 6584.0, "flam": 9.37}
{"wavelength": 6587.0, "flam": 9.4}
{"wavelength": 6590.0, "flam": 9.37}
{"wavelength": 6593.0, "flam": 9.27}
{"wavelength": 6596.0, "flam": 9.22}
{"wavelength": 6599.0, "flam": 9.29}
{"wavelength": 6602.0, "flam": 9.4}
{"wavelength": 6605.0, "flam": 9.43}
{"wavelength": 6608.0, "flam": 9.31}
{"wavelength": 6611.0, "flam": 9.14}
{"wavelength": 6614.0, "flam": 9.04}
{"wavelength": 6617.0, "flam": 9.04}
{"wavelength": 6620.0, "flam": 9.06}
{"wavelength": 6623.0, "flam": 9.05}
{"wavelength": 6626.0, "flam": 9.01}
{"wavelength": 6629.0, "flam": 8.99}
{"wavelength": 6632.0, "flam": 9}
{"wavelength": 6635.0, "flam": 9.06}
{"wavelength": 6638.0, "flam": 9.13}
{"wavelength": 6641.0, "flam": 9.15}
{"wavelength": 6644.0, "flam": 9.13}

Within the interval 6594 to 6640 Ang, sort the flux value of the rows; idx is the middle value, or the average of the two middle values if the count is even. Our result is 9.1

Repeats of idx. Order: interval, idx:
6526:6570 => 9.3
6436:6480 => 8.6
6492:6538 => 9.1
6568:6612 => 9.3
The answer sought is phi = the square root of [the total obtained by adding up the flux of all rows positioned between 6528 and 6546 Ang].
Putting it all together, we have 7.51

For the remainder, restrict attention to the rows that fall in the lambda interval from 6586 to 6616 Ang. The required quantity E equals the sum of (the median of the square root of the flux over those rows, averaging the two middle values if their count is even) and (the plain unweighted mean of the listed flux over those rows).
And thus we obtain 12.3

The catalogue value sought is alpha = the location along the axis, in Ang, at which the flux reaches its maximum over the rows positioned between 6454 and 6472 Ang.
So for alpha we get 6470.0 Ang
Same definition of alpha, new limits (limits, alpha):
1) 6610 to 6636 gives 6611.0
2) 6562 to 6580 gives 6578.0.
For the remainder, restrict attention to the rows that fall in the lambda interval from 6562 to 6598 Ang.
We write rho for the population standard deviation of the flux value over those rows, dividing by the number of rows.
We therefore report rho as 0.10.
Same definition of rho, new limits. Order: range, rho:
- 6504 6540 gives 0.18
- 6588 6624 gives 0.14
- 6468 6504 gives 0.22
